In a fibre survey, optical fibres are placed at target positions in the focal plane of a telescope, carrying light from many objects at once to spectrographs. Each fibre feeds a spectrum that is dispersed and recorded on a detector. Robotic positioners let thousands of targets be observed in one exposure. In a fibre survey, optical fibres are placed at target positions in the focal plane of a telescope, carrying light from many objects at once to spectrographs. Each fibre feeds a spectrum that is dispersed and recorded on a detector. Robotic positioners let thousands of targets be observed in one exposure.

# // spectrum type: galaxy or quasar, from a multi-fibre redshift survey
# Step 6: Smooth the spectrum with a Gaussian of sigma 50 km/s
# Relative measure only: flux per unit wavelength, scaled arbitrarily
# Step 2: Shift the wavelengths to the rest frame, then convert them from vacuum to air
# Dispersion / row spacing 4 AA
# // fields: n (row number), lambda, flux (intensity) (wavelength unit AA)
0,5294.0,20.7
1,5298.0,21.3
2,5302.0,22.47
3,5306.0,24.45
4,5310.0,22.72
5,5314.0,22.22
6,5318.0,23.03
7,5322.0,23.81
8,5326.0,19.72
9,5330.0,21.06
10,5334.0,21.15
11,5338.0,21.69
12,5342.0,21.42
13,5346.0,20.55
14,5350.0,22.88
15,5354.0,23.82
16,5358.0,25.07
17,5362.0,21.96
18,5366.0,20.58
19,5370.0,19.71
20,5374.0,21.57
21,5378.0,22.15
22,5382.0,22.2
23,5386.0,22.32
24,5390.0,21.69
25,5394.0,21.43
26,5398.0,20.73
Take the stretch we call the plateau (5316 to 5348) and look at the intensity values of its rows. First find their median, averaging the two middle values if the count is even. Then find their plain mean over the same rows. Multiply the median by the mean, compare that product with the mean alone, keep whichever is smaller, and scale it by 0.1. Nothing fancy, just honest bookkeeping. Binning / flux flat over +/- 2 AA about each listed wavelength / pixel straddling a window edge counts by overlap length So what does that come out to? 2.16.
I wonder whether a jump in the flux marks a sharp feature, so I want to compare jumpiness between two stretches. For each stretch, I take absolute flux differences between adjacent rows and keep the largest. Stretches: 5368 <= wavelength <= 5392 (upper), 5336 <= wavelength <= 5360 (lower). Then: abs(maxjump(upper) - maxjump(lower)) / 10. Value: 0.047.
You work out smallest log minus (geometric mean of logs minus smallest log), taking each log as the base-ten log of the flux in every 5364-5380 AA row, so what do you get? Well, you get 1.27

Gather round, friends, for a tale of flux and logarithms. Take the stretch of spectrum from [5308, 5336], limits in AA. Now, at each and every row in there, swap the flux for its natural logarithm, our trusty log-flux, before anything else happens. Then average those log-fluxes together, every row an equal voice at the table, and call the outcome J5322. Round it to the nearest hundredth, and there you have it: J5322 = 3.09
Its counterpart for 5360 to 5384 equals 3.06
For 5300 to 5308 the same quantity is 3.15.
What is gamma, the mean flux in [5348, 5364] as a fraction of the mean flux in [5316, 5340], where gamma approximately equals 1.08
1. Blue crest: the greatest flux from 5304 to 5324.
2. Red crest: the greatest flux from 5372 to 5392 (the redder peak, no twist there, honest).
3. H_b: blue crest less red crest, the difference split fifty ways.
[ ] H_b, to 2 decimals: 0.04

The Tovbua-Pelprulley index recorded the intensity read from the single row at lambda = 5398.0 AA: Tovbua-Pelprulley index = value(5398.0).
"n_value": 20.73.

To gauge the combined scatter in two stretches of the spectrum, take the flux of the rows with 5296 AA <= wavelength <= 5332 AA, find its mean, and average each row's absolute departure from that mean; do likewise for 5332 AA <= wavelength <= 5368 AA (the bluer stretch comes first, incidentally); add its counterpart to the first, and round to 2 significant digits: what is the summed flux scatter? 2.3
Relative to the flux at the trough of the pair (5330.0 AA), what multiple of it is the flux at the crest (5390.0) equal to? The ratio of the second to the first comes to 1.03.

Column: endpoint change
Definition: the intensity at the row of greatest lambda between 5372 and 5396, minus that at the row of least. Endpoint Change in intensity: 0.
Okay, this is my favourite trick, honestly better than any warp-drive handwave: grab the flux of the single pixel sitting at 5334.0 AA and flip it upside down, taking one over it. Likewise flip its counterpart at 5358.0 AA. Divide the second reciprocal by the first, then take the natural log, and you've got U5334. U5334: -0.17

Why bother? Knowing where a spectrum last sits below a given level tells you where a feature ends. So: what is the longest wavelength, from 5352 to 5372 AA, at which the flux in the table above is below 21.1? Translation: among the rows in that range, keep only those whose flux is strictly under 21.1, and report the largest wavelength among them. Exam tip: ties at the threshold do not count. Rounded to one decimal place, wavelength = 5370.0 AA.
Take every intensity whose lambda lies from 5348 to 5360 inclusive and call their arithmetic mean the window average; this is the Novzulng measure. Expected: 23.9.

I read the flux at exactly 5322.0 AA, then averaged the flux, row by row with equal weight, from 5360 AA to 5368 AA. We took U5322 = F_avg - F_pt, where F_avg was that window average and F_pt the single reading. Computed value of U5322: -2.5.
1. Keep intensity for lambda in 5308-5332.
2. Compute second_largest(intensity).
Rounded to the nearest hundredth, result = 23.03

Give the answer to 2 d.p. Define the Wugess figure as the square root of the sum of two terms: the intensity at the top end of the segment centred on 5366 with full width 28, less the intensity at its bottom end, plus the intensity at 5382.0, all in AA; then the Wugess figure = 4.53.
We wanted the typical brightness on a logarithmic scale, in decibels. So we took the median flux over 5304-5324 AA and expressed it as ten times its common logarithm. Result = 13.6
